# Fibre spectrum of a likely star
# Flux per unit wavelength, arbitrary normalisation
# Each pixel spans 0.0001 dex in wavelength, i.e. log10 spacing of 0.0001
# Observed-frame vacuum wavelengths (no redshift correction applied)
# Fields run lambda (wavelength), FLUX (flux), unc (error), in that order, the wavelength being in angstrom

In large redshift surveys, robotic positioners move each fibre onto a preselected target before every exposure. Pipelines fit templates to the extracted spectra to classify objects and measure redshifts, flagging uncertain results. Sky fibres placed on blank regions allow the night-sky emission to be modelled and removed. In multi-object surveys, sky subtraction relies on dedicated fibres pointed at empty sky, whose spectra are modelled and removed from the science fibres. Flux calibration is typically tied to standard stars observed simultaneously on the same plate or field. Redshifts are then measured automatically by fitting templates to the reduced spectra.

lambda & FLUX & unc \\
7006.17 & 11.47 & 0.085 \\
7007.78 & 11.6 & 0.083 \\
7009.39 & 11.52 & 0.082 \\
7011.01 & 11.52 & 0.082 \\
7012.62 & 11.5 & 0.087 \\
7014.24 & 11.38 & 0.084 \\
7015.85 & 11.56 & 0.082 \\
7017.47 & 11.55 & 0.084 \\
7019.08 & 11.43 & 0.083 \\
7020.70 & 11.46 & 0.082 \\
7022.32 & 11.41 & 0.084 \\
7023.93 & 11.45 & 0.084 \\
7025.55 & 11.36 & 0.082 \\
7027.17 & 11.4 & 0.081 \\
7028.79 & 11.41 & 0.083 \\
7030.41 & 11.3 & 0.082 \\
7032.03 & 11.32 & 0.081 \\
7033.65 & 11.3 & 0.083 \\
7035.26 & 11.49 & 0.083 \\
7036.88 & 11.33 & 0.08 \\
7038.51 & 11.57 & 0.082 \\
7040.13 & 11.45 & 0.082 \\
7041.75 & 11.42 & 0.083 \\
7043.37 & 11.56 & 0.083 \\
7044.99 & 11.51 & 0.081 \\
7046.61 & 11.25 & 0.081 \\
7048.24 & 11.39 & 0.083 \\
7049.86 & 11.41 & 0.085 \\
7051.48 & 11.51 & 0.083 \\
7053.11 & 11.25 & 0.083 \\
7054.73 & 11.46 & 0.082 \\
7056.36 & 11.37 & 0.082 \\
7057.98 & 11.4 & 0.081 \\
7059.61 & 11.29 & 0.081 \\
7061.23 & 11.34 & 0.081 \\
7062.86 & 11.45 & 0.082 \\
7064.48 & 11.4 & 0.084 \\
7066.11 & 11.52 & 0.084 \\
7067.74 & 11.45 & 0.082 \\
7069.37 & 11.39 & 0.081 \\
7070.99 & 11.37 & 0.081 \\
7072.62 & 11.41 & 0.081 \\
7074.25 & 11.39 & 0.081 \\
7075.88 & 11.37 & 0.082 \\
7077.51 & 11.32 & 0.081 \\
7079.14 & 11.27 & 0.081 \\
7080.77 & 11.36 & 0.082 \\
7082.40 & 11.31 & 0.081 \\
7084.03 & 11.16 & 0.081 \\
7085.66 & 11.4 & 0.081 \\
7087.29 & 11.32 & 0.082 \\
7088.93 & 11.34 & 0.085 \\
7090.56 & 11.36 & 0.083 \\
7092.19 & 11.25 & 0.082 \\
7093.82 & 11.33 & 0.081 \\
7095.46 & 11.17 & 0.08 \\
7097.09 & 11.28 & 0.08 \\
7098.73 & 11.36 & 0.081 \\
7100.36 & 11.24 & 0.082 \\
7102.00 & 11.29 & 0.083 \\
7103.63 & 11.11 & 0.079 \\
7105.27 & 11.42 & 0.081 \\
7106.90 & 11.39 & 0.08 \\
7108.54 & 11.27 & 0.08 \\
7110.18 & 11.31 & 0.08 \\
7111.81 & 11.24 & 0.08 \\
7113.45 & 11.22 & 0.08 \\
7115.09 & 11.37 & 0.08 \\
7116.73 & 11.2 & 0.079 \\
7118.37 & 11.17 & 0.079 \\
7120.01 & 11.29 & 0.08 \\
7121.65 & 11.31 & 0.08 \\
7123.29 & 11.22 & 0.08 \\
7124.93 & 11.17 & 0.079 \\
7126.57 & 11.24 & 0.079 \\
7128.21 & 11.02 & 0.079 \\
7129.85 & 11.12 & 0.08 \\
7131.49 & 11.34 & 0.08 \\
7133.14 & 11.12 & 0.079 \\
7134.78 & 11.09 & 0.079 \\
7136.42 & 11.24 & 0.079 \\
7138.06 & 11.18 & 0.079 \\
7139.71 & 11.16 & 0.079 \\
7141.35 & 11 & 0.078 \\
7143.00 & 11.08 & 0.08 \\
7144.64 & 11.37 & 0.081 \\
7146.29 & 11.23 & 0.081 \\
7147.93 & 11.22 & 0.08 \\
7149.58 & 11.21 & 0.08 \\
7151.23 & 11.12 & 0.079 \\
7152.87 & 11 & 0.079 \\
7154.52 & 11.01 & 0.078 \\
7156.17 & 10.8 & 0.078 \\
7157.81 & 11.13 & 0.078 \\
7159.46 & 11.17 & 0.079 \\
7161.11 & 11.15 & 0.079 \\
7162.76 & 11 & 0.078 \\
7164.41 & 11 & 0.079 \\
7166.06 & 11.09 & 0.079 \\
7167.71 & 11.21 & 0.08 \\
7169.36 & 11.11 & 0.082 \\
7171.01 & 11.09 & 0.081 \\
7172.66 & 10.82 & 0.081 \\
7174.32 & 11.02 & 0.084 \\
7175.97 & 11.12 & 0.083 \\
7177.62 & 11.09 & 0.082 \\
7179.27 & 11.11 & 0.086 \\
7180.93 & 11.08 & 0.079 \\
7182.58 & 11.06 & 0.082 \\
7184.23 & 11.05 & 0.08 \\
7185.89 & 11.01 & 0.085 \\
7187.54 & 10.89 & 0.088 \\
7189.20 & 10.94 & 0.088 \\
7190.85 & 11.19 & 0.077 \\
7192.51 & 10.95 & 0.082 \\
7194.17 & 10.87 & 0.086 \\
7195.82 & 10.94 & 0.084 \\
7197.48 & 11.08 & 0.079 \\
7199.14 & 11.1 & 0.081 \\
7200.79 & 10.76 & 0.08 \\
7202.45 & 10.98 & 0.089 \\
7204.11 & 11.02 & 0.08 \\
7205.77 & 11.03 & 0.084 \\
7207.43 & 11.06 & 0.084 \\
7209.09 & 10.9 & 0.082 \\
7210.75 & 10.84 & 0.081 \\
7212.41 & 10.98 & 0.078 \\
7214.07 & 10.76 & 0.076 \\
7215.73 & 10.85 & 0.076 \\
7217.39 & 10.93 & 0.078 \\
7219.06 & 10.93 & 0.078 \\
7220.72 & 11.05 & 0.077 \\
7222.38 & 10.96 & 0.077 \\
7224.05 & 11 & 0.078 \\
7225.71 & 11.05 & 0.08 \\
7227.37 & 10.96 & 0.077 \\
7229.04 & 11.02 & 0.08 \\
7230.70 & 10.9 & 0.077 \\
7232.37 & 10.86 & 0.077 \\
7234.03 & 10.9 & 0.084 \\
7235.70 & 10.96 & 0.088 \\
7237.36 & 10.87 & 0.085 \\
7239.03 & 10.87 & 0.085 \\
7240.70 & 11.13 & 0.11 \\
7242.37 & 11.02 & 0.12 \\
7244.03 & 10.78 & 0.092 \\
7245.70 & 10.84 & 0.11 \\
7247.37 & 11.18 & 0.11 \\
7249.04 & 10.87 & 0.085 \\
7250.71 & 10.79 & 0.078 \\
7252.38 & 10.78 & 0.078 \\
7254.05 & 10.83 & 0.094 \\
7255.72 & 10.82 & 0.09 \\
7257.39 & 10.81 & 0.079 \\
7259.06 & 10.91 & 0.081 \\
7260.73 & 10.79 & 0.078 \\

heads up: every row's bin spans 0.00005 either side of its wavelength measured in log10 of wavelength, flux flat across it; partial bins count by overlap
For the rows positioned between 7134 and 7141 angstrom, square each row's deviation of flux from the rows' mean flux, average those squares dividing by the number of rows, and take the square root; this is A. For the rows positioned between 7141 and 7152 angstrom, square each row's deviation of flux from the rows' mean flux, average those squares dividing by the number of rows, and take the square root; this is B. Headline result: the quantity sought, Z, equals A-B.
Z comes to -0.058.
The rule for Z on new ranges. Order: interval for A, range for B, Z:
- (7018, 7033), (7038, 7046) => -0.007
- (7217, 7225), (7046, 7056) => -0.053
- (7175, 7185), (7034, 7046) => -0.053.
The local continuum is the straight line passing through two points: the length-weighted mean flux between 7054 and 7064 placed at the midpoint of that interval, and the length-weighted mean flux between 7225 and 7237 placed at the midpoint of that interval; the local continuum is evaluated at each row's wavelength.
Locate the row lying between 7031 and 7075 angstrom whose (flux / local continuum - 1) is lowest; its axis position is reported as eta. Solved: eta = 7046.61 angstrom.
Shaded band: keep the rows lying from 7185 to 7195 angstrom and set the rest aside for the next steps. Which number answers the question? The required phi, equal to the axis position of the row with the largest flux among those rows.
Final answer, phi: 7190.85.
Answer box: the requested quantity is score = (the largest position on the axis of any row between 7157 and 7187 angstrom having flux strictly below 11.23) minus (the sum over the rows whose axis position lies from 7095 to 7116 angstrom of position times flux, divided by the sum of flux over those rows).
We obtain 80.6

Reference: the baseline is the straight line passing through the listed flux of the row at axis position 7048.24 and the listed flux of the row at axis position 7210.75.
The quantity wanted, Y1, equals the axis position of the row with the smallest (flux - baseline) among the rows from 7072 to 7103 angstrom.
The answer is 7084.03 angstrom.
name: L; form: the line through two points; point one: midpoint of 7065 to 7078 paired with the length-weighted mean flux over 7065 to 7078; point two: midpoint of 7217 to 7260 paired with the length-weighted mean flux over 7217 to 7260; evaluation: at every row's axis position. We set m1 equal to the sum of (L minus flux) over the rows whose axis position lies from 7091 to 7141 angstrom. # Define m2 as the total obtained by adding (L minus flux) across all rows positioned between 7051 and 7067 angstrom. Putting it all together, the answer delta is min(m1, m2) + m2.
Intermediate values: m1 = 1.08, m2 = 0.4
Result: 0.8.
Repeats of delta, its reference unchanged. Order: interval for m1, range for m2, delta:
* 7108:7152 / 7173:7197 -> 1.5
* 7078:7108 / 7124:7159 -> 2.1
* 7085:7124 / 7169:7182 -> 0.8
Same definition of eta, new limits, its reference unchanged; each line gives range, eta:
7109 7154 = 7128.21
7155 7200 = 7156.17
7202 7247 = 7214.07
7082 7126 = 7103.63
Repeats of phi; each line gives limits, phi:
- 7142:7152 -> 7144.64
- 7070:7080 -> 7072.62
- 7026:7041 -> 7038.51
